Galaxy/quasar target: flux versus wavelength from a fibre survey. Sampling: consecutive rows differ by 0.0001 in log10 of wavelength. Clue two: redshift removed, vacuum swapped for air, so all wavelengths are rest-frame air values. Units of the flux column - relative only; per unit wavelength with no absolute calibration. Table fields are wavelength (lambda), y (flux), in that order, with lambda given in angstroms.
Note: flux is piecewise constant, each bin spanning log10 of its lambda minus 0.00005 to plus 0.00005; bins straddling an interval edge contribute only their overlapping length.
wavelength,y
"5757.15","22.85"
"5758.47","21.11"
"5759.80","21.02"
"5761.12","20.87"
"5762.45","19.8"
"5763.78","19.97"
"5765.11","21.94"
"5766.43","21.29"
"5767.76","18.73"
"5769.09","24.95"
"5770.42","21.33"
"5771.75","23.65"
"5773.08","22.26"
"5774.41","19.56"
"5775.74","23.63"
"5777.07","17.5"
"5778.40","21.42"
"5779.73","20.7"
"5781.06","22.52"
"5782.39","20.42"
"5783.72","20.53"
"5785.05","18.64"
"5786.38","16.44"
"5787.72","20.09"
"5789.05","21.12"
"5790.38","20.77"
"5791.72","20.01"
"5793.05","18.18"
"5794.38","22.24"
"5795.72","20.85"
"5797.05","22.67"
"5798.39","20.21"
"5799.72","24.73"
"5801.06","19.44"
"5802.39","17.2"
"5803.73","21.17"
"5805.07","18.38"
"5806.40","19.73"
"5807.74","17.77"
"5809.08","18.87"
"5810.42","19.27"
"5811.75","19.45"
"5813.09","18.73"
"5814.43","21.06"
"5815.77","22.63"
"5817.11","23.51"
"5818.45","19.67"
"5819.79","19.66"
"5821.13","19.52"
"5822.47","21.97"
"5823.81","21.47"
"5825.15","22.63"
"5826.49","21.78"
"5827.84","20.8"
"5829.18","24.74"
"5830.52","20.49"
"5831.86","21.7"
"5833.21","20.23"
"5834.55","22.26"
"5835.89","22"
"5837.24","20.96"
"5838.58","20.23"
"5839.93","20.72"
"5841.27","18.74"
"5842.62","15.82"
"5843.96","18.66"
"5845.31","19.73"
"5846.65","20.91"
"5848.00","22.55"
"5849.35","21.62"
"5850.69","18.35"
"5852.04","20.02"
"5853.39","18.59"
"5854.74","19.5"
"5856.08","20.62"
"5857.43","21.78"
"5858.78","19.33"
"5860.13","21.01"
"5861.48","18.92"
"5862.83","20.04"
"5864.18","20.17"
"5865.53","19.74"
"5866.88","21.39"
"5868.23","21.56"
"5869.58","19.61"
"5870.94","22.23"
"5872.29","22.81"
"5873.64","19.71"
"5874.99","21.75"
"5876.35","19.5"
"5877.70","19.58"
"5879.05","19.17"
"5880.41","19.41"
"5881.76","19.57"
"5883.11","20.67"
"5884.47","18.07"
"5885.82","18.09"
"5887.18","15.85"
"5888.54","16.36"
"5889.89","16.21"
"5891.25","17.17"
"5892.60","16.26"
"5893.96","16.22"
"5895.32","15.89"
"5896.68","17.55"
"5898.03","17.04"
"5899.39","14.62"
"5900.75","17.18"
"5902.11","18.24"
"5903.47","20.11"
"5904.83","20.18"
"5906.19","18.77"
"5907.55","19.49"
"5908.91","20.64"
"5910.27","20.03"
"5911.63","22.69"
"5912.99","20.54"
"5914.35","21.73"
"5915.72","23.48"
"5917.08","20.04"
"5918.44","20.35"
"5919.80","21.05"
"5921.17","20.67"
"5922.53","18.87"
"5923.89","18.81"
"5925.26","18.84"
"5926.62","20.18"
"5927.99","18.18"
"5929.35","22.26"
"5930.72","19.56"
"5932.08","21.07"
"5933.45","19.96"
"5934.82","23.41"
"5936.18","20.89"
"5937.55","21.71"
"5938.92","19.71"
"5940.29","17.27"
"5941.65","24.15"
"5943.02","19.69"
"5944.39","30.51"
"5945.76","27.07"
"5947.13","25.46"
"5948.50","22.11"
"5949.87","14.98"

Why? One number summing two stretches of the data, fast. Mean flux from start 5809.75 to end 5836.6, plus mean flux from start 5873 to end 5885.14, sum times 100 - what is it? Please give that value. 4089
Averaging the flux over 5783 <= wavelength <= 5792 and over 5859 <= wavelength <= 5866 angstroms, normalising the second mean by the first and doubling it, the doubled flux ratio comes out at 2.03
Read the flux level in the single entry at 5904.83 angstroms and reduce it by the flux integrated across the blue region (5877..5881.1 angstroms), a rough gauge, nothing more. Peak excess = -59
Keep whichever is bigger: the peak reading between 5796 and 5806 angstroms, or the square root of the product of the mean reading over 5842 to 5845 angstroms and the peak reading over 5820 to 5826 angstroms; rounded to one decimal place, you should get 24.7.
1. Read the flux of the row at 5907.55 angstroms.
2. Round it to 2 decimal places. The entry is 19.49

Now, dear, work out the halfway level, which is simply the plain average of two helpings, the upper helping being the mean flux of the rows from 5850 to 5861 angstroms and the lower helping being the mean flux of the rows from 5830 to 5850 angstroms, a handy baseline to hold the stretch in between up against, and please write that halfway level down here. 20.2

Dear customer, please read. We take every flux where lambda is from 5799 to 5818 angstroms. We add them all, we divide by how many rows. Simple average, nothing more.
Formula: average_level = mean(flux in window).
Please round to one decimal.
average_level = 20.1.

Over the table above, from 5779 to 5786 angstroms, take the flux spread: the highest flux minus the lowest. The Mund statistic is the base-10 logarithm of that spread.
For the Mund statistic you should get 0.59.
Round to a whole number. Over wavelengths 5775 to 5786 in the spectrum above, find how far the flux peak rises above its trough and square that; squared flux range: 38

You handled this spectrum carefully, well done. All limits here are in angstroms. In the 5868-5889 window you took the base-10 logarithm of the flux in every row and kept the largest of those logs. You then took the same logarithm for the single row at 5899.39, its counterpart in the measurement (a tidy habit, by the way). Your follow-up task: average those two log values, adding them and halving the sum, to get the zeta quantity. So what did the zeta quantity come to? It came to 1.26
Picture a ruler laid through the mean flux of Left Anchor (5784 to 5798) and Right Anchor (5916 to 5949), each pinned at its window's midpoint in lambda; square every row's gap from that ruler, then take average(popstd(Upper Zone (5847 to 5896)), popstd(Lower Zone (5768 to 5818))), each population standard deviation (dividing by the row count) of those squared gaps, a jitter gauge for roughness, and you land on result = 7.1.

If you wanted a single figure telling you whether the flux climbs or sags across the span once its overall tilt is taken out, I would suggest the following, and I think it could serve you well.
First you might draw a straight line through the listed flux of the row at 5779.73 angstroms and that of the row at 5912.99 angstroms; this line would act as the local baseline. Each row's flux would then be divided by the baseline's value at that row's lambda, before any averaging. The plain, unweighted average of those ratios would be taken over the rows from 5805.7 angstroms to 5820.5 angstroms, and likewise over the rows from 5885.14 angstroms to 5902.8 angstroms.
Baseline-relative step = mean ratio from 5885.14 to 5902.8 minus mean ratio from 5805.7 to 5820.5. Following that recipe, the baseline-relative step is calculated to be -0.16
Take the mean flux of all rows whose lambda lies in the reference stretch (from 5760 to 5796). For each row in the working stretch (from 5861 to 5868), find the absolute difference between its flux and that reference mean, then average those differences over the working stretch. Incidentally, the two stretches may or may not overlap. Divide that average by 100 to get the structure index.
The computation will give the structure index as 0.009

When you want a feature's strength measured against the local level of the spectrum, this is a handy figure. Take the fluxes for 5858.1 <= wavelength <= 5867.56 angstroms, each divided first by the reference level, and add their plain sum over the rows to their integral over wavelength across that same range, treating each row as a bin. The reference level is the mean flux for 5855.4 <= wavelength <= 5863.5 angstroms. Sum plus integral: 16.3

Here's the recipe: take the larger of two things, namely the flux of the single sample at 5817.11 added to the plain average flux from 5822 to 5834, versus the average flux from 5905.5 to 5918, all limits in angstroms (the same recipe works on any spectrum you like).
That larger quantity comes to 45.3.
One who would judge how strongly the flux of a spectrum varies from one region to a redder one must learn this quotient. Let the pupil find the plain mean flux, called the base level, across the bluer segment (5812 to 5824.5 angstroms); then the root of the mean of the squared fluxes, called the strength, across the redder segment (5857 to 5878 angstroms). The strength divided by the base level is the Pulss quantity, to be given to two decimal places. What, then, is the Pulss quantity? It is 0.99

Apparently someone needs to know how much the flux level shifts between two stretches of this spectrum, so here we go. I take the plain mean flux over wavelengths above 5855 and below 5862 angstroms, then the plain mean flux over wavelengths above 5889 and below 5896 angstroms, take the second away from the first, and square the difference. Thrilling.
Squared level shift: 16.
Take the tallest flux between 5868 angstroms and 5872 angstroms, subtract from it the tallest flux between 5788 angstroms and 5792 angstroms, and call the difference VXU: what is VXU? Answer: 1.1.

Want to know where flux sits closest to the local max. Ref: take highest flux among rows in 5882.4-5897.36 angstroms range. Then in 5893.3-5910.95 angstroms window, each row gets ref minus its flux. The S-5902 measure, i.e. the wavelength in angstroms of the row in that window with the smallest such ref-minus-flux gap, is 5908.91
